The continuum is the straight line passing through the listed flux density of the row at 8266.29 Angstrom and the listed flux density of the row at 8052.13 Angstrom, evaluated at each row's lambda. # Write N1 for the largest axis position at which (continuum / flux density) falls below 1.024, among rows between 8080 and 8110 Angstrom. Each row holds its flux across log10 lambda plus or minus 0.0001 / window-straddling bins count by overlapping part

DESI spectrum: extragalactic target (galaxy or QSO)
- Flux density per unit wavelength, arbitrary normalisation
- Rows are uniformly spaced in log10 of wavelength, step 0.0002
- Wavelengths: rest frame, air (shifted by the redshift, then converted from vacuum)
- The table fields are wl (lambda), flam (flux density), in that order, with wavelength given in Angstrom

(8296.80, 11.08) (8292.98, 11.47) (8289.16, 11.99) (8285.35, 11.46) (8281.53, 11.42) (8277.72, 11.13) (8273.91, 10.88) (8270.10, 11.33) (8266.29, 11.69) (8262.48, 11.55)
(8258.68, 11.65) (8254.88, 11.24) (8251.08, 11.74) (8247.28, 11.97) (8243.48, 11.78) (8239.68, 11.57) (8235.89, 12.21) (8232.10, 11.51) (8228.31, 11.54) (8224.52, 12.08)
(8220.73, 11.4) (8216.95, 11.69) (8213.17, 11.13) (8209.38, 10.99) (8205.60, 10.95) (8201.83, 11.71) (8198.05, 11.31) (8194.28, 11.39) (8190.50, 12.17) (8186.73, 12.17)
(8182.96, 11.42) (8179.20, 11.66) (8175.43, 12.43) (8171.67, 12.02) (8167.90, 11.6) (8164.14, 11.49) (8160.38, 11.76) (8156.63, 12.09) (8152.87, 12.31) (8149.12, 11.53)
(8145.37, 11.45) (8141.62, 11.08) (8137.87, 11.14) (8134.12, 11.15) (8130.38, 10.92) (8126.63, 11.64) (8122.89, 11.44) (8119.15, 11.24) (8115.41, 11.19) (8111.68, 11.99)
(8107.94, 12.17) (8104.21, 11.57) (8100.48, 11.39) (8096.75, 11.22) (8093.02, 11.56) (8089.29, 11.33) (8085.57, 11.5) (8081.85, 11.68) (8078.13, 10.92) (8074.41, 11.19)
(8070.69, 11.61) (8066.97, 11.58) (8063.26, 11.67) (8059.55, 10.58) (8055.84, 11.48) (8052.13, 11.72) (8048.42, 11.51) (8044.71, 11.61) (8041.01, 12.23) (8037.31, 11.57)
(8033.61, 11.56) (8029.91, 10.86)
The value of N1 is 8107.94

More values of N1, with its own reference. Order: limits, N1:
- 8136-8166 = 8164.14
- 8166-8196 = 8190.50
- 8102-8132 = 8126.63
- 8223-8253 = 8251.08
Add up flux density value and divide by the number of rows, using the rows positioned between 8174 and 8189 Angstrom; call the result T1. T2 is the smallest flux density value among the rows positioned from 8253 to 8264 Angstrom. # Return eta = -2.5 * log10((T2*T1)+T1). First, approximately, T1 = 11.9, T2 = 11.24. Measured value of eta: -5.41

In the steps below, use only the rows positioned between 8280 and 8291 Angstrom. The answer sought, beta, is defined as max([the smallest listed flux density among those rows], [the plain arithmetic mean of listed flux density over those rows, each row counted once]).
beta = 11.62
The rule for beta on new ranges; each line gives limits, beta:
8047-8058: 11.57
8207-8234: 11.48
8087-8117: 11.55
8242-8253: 11.83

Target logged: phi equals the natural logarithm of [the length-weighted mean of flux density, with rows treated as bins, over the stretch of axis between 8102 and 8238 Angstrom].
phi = 2.45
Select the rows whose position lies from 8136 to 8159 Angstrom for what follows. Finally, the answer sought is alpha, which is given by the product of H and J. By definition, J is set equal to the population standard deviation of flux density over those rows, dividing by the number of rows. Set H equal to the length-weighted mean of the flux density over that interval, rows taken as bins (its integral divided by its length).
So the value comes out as 5.3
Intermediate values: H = 11.6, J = 0.46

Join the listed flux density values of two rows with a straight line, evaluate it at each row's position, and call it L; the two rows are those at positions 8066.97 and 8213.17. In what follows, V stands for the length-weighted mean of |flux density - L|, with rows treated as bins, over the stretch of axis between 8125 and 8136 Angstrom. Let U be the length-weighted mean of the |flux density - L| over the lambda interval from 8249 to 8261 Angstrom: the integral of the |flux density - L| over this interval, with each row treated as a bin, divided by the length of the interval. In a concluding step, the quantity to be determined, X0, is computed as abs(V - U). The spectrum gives 0.24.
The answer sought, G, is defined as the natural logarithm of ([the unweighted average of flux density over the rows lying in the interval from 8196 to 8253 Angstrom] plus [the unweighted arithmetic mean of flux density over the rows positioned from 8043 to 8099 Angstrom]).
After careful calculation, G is 3.135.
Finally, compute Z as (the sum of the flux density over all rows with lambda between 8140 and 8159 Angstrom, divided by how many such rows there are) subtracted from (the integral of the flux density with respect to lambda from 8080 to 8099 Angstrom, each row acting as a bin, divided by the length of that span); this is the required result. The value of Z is -0.24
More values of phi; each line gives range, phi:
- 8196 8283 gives 2.44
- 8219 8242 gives 2.46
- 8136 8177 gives 2.46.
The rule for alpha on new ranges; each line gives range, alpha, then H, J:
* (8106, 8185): 4.8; 11.6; 0.42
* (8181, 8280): 4.3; 11.5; 0.37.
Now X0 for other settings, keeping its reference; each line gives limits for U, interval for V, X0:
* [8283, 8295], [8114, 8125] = 0.58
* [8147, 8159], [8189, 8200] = 0.23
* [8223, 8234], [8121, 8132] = 0.37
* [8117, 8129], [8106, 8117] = 0.34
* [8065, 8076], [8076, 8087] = 0.15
